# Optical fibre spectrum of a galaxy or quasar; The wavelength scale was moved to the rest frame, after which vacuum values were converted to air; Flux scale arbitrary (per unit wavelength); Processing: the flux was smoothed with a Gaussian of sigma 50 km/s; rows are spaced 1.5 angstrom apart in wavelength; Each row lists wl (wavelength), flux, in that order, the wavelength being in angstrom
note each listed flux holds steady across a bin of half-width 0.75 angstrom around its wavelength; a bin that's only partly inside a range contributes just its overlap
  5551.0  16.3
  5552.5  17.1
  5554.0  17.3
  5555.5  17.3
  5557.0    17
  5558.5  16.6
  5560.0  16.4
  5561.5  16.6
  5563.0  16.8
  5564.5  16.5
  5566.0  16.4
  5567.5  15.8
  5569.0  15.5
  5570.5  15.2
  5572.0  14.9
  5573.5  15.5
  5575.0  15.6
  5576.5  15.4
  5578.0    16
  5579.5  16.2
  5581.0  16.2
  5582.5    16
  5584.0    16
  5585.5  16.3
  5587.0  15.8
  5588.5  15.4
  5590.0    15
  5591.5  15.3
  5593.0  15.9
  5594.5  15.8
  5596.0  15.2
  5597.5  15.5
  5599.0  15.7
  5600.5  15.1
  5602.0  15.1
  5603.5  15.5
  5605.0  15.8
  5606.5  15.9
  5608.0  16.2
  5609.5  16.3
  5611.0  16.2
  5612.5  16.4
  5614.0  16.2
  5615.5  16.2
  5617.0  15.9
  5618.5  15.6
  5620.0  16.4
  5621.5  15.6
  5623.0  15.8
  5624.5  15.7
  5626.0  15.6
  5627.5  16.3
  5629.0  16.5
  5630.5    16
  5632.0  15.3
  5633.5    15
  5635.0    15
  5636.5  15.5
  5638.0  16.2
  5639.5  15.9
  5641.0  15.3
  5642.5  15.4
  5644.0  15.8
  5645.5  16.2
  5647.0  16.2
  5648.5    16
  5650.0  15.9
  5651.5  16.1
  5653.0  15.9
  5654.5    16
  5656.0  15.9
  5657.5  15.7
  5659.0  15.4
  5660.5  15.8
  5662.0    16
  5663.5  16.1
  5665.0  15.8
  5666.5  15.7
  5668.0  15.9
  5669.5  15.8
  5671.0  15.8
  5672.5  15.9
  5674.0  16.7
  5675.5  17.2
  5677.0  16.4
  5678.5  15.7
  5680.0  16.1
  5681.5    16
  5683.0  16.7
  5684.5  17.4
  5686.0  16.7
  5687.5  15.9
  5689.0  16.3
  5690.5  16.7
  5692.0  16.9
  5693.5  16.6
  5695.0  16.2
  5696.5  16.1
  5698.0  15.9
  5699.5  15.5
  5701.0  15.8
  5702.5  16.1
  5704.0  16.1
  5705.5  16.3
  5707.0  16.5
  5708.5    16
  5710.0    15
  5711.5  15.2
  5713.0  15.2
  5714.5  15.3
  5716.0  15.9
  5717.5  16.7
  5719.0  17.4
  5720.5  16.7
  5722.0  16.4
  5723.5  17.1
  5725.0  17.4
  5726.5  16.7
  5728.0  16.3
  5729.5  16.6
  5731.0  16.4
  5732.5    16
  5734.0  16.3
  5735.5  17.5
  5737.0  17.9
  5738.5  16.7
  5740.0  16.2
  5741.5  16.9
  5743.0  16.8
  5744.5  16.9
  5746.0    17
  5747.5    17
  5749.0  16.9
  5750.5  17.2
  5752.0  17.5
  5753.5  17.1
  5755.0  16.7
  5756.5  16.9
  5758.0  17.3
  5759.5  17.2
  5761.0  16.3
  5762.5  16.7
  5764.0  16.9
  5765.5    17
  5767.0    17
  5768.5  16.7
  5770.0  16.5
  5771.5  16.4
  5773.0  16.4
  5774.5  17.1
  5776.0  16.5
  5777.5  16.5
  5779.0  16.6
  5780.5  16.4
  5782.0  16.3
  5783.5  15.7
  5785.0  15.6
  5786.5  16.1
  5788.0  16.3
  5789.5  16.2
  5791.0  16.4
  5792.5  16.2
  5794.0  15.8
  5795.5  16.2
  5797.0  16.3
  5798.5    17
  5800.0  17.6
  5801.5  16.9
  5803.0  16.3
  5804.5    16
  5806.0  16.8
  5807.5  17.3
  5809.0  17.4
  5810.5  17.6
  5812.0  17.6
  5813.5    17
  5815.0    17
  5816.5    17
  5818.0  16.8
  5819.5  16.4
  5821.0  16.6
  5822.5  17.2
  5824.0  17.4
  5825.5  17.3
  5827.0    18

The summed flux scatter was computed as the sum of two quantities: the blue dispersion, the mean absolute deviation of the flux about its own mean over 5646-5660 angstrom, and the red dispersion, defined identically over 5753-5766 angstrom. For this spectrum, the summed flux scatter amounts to 0.38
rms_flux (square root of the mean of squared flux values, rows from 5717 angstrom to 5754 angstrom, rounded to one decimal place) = 16.9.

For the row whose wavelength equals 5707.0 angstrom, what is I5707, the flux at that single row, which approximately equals 16.5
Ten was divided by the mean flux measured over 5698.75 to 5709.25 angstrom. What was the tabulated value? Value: 0.62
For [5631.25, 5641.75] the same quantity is 0.65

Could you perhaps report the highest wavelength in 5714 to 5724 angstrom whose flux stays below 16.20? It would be 5716.0 angstrom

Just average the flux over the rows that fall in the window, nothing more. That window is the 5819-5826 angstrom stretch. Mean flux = 17.0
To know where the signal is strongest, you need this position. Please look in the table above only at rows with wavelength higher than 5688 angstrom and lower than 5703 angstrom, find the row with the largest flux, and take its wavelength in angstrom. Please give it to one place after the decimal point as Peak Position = 5692.0 angstrom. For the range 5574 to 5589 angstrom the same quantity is 5585.5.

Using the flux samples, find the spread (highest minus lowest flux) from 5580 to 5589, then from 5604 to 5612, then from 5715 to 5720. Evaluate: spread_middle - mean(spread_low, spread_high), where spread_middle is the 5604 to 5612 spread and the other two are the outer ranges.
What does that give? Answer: -0.7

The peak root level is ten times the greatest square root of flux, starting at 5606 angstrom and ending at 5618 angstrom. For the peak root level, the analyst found 40.5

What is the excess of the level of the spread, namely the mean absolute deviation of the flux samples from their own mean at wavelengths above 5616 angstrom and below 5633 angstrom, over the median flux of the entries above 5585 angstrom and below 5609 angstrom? -15.3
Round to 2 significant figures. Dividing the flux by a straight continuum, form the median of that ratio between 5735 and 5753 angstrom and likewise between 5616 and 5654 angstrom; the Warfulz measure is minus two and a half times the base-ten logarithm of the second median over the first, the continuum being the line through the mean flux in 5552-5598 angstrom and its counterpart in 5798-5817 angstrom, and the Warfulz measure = 0.042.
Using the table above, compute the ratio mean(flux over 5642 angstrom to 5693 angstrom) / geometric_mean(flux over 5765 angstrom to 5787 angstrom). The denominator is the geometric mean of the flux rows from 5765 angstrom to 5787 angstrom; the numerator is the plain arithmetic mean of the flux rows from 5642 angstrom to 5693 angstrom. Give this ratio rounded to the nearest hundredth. 0.98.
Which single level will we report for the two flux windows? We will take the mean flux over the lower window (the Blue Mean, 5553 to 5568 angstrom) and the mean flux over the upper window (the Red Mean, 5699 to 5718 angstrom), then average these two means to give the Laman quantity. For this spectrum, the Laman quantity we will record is 16.2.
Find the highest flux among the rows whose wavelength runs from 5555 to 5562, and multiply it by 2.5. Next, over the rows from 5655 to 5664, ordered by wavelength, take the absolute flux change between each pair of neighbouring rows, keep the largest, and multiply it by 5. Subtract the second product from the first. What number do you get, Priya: 41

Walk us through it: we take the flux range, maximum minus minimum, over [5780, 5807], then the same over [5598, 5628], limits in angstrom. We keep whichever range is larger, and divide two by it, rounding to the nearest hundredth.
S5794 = 1.00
